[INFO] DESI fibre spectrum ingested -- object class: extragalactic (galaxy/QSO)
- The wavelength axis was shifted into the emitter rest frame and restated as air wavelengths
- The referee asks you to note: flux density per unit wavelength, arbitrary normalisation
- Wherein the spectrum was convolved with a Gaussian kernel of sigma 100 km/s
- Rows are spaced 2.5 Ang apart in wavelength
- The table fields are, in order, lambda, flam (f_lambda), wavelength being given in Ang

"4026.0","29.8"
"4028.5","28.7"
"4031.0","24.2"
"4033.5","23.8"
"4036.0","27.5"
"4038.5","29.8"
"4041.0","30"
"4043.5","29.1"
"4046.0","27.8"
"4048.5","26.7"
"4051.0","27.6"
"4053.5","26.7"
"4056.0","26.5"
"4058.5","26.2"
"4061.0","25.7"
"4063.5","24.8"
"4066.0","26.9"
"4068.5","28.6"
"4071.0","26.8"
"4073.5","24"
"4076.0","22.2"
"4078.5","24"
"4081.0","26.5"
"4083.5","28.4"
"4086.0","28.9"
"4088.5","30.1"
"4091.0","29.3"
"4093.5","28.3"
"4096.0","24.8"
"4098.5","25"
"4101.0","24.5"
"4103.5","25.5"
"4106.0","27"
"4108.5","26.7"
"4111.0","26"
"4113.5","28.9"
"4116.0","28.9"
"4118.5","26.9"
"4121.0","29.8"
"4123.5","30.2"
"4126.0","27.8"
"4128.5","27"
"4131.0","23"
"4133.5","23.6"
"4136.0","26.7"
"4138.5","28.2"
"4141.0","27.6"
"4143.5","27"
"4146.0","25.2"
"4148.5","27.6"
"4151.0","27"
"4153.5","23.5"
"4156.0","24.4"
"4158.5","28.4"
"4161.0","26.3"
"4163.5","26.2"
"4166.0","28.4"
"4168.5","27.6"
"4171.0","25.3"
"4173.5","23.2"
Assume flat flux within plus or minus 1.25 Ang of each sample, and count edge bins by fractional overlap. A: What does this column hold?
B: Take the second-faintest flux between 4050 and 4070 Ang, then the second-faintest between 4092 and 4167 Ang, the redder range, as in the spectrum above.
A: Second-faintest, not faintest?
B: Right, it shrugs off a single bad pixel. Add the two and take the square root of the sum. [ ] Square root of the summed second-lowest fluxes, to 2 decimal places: 7.01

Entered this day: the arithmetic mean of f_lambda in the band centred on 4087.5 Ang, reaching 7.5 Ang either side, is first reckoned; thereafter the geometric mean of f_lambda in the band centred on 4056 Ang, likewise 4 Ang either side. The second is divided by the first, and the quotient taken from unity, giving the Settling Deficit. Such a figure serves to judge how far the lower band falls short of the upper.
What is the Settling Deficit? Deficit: 0.07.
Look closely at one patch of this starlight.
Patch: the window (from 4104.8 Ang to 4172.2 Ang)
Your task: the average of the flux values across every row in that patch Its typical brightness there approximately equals 26.86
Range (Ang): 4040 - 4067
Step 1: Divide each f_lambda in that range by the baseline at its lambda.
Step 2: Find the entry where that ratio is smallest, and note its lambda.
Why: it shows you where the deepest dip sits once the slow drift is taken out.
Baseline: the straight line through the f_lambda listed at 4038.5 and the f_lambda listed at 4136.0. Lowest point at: 4063.5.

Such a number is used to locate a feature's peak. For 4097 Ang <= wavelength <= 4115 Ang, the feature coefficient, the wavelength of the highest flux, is 4113.5 Ang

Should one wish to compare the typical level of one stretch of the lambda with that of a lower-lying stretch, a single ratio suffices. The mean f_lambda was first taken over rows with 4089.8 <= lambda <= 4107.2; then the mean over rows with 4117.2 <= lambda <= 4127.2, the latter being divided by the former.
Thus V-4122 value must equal 1.09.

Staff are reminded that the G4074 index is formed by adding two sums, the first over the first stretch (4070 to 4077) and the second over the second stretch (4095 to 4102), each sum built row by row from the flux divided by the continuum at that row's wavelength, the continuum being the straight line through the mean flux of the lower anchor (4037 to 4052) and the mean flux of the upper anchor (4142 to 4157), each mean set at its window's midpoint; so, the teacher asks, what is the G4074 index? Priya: 5.37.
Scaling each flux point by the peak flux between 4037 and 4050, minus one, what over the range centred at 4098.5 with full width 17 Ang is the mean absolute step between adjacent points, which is 0.043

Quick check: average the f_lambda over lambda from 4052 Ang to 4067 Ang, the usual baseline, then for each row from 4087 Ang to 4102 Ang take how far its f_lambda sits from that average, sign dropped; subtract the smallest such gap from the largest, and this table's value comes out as 2.8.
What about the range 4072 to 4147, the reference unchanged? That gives 3.9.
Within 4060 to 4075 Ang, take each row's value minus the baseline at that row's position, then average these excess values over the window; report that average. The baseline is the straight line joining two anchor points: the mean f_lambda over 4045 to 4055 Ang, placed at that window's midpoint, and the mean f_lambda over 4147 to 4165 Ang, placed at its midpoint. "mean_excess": -0.9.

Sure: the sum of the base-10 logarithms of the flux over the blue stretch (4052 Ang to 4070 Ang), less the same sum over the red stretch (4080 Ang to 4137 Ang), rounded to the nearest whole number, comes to -23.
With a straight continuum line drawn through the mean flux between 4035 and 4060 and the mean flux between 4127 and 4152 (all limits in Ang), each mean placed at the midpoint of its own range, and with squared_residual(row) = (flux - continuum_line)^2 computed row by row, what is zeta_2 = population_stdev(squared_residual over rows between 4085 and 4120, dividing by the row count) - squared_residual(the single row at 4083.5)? 1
